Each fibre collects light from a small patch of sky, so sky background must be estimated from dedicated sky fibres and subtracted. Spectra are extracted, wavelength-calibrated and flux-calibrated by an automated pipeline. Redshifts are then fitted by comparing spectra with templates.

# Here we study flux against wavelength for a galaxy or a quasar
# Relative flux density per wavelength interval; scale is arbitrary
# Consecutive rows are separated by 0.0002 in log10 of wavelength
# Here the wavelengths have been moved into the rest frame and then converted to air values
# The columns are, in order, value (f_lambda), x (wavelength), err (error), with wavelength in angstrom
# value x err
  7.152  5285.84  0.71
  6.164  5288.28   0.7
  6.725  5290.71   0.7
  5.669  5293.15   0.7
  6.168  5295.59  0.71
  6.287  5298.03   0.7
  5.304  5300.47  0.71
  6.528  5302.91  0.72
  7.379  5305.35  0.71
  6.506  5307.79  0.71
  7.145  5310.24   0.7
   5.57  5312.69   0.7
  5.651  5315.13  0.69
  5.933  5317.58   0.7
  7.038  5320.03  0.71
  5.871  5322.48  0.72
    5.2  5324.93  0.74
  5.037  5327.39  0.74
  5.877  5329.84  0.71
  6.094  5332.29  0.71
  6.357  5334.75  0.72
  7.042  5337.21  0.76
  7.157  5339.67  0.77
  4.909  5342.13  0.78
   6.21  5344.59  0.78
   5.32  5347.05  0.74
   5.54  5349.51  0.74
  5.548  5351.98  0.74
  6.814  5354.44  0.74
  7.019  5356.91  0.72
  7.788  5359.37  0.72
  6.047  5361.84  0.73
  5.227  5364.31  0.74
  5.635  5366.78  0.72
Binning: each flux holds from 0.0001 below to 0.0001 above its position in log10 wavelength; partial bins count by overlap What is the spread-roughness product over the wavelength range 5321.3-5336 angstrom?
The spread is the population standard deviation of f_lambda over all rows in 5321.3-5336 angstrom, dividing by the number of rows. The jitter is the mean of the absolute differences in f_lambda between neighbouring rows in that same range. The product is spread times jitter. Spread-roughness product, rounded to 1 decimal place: 0.2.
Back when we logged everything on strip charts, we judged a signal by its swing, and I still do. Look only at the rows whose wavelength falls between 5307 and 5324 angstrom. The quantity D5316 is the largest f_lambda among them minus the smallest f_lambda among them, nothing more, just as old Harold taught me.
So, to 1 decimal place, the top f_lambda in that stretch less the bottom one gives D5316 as 1.6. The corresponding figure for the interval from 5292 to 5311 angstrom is 2.1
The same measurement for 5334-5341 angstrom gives 0.8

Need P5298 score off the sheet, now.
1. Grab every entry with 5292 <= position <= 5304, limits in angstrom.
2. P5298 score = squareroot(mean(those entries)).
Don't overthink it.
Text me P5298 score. 2.45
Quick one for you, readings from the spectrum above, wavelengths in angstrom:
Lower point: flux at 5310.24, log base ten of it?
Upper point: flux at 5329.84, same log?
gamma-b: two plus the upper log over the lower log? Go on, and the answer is 2.90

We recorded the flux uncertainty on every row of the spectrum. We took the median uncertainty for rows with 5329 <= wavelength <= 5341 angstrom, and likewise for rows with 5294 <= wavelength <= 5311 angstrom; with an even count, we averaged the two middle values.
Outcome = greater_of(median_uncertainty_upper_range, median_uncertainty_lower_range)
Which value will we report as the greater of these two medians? 0.720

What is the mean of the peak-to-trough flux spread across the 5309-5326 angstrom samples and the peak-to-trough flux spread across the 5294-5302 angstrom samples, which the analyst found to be 1.46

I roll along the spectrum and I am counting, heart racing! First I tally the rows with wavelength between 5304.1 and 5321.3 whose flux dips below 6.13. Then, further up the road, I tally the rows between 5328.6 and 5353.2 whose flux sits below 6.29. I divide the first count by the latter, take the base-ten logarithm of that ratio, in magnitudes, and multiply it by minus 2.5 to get 0.92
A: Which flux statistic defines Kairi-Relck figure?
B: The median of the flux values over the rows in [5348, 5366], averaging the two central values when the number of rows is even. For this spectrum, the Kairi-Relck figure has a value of 6.05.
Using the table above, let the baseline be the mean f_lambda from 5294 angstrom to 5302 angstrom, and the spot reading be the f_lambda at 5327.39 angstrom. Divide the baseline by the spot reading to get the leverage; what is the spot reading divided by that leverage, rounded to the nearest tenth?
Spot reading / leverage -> 4.3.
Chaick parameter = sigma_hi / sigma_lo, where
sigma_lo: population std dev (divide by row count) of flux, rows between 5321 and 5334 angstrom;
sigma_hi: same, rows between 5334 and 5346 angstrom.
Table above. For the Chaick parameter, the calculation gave 1.9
